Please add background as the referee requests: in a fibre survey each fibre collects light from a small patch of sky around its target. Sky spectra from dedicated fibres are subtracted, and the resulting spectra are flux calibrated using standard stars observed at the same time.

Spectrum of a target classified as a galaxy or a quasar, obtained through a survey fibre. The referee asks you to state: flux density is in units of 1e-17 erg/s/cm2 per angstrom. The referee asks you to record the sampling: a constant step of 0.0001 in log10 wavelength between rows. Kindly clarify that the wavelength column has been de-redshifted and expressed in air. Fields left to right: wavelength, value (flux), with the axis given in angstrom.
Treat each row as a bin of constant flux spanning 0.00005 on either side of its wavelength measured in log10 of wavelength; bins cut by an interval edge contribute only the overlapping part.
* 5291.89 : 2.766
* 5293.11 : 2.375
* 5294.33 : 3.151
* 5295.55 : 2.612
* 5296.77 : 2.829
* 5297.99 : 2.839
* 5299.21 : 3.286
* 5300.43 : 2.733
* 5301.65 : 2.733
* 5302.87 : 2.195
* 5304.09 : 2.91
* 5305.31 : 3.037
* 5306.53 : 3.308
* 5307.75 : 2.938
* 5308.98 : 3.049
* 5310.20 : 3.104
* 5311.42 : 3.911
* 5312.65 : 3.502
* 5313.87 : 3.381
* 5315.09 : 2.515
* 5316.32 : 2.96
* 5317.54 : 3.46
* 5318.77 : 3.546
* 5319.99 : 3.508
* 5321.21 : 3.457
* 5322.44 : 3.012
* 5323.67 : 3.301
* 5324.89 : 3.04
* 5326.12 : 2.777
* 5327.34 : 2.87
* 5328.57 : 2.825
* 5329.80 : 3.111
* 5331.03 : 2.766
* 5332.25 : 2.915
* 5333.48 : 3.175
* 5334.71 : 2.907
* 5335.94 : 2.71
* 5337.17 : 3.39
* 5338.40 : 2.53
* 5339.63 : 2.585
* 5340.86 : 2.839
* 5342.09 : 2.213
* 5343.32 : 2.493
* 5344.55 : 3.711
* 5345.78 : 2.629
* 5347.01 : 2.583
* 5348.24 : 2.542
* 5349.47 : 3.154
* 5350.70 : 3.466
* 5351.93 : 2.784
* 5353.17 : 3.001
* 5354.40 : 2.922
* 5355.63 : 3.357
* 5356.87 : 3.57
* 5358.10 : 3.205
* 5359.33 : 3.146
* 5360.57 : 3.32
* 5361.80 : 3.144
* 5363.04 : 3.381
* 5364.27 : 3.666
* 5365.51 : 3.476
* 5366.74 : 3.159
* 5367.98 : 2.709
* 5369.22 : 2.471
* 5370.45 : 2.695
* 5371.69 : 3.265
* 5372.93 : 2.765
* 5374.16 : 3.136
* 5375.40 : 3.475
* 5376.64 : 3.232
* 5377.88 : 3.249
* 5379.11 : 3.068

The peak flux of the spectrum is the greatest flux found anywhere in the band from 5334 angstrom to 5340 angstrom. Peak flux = 3.39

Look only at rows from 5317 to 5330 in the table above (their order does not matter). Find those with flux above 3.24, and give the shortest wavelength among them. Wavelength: 5317.54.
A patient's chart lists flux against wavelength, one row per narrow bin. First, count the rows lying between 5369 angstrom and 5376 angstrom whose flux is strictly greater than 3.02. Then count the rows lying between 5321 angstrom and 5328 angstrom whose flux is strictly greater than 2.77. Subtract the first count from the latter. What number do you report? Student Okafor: 3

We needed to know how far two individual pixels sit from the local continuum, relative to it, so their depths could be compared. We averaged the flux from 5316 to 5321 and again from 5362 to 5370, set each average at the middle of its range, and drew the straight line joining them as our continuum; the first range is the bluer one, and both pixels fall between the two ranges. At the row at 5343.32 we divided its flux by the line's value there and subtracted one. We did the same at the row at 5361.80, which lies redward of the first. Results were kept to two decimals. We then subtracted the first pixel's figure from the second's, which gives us 0.23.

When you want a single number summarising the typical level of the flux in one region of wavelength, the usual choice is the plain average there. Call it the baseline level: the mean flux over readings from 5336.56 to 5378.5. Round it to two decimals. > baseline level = 3.04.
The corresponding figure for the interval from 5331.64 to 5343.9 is 2.78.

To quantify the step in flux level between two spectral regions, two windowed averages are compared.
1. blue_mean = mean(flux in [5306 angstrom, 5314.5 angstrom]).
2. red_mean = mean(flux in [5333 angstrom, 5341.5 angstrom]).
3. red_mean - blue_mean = -0.44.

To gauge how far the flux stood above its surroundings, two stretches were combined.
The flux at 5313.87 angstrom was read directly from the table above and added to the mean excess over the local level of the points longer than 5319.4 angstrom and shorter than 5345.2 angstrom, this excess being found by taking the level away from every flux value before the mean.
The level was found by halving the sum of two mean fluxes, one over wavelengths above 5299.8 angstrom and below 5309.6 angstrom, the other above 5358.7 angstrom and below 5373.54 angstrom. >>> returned 3.36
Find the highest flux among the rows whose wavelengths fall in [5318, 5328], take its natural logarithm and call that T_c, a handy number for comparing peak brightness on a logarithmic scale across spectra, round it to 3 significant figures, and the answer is 1.27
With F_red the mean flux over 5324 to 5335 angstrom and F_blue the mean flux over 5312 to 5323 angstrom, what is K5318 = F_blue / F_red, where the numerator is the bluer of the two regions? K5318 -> 1.11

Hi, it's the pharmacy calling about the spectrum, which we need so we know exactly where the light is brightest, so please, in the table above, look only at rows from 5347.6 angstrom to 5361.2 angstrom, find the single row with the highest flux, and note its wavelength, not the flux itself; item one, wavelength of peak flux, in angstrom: 5356.87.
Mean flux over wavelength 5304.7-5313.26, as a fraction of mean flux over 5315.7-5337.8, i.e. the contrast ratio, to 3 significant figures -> 1.05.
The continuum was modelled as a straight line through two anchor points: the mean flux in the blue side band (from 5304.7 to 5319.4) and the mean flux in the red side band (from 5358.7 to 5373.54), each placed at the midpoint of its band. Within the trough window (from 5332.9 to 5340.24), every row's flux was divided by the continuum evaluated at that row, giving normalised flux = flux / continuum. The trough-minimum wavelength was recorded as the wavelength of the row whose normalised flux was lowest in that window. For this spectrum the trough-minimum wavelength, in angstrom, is 5338.40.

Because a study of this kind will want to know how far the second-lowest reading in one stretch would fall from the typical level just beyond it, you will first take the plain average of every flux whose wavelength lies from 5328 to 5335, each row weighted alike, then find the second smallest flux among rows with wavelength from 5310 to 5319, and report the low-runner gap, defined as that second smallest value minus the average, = 0.01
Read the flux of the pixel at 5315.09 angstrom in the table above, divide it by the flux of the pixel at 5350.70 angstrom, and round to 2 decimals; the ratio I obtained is 0.73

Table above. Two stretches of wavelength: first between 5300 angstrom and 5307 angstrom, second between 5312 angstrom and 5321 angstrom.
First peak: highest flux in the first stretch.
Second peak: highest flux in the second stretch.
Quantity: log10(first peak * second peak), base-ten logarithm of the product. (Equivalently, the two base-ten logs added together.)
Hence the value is 1.07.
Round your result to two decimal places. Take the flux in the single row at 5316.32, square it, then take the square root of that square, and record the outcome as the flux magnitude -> 2.96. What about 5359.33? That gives 3.15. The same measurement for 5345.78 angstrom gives 2.63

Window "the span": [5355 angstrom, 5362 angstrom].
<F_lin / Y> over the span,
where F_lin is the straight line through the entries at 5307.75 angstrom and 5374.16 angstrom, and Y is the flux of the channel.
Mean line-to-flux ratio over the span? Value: 0.94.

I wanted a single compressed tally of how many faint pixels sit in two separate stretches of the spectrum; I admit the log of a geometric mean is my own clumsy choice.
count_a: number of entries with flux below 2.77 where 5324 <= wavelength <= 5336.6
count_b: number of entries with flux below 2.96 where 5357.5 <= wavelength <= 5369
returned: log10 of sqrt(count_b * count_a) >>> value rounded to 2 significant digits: 0.15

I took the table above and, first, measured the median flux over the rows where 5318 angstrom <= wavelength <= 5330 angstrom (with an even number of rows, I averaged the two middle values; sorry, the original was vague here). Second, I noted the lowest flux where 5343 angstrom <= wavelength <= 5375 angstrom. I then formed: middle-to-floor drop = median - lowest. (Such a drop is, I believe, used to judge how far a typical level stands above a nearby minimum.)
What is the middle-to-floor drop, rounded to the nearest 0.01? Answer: 0.60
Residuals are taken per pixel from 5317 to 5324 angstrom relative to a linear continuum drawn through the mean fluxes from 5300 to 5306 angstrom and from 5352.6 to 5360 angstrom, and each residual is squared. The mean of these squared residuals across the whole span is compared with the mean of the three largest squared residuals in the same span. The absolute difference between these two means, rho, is 0.12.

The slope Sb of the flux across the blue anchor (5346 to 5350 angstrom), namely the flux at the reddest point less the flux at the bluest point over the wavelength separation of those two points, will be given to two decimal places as 0.23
